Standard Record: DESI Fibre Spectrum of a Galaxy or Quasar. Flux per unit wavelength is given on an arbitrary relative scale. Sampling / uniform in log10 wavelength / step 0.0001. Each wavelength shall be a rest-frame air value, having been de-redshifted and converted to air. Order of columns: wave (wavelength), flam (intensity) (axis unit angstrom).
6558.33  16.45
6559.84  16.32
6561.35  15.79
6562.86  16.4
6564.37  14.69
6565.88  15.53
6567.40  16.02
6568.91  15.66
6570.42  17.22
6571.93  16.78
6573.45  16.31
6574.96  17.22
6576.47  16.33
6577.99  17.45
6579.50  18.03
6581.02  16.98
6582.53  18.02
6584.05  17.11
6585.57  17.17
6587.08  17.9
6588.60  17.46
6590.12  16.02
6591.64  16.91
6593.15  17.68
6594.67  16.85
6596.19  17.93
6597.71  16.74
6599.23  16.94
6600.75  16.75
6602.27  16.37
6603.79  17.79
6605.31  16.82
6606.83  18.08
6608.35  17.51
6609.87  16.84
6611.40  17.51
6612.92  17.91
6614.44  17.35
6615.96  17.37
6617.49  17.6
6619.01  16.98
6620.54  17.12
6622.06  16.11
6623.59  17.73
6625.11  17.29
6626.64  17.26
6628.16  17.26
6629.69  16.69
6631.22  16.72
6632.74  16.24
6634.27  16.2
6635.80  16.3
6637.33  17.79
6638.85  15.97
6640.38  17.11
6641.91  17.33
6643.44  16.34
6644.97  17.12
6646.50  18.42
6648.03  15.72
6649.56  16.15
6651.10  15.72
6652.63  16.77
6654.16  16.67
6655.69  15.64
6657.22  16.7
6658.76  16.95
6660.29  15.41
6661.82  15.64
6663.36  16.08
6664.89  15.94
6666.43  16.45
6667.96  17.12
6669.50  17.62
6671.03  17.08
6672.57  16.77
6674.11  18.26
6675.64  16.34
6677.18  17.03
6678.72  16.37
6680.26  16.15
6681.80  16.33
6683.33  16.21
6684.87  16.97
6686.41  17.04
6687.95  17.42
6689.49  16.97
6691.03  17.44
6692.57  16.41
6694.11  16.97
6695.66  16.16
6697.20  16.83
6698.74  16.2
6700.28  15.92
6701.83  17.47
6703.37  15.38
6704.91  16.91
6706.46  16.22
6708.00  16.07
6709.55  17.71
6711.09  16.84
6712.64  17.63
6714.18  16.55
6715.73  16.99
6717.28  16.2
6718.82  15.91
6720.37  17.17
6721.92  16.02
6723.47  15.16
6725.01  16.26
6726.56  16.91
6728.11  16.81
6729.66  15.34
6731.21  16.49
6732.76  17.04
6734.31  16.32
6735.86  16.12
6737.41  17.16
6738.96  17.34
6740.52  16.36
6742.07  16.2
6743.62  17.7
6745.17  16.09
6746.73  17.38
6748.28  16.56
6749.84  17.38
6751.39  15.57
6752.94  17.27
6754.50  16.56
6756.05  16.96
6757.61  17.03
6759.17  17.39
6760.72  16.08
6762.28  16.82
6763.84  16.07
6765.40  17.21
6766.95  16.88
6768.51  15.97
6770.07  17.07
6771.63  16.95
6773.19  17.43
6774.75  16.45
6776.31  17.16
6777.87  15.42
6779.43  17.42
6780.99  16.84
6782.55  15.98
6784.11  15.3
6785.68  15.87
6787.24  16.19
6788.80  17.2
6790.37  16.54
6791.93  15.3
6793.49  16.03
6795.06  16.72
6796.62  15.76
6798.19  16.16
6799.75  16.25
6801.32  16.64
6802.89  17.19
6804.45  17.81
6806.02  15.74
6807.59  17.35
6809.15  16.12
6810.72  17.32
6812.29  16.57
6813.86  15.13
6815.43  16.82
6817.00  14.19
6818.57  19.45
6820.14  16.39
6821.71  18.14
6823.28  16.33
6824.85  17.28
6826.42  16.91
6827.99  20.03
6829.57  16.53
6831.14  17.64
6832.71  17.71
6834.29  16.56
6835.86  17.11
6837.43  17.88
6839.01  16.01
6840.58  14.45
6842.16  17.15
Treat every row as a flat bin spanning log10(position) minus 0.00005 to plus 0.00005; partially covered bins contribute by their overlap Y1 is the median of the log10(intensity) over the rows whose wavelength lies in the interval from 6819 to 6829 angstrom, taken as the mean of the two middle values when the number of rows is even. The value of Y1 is 1.23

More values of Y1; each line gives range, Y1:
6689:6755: 1.22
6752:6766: 1.23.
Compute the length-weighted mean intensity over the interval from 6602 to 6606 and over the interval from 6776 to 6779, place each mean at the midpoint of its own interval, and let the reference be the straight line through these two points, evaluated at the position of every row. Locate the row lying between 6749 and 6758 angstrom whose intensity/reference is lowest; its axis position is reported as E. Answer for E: 6751.39 angstrom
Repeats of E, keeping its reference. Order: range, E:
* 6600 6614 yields 6602.27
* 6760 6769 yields 6768.51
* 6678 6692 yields 6680.26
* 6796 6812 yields 6796.62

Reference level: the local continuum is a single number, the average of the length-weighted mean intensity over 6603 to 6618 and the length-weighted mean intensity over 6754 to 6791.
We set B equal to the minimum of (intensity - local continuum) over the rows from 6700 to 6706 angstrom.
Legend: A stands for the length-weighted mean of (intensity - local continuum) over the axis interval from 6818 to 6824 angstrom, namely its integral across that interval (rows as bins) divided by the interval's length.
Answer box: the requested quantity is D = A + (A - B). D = 2.6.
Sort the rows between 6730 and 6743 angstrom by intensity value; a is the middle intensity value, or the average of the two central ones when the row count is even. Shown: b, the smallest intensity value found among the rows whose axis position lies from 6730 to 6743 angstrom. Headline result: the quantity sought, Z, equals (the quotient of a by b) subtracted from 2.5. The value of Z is 1.48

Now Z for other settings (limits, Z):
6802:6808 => 1.40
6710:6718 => 1.46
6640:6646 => 1.45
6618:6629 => 1.43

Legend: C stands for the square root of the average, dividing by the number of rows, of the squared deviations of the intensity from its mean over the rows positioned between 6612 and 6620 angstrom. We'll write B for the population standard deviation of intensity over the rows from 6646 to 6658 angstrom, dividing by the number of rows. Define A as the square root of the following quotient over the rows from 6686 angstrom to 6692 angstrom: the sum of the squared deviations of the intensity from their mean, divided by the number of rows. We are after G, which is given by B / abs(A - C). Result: 9.2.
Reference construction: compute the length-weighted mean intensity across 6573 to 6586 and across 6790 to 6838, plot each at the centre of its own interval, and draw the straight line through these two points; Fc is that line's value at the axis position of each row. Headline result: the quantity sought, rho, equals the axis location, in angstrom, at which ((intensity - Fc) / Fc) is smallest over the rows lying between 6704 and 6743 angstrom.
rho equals 6723.47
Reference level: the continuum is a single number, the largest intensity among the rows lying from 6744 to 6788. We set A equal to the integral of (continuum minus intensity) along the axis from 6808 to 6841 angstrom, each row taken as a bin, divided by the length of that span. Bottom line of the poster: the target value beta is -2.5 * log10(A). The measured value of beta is 0.72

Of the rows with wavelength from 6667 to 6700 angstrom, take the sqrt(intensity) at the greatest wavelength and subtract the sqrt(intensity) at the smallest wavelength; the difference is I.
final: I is -0.11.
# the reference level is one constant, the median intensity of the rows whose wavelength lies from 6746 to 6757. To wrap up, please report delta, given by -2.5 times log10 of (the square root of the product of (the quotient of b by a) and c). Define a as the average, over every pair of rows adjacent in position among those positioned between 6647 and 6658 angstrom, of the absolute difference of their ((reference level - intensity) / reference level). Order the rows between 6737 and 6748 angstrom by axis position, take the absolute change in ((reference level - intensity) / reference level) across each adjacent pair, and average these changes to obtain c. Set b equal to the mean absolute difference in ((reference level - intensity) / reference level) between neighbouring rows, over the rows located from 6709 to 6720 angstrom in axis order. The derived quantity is 1.54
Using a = 0.040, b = 0.042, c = 0.056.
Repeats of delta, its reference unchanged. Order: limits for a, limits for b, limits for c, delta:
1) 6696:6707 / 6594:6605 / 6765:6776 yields 1.99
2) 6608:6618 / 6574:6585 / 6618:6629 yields 1.45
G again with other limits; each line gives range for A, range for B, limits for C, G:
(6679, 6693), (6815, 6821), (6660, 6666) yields 8.6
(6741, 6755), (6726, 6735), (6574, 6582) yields 4.6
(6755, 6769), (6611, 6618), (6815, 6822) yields 0.2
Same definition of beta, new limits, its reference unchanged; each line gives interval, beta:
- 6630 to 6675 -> 0.24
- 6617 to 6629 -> 1.41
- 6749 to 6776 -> 0.46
